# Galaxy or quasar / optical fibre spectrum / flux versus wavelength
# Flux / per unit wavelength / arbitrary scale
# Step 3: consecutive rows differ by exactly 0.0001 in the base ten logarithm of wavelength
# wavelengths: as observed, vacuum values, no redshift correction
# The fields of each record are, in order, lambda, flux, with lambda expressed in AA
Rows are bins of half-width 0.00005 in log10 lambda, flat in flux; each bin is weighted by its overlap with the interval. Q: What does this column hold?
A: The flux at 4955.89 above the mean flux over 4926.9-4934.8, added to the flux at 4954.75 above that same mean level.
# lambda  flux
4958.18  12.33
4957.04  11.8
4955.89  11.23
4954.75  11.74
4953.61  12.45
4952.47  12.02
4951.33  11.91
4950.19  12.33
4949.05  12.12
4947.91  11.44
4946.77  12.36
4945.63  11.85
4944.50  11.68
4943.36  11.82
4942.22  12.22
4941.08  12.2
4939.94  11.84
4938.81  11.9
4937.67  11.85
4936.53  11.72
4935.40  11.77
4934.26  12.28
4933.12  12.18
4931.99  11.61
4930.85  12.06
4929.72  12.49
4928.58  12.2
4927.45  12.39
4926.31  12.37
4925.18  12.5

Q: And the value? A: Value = -1.38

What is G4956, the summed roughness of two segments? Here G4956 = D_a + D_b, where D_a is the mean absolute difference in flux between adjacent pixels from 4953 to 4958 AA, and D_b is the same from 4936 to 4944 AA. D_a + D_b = 0.77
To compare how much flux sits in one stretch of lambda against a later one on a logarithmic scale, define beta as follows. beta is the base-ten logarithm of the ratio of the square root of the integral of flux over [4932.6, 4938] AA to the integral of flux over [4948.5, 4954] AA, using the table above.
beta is -0.92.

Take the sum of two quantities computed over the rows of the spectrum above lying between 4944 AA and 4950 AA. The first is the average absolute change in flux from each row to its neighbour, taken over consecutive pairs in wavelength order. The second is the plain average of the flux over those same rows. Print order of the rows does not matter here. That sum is 12.5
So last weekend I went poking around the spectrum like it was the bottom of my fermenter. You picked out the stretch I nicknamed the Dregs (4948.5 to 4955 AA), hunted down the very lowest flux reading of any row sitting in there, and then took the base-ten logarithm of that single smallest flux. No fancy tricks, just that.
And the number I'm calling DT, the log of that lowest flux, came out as 1.07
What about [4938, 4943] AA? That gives 1.07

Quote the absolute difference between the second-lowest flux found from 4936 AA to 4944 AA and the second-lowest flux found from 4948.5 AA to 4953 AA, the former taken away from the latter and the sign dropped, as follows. 0.20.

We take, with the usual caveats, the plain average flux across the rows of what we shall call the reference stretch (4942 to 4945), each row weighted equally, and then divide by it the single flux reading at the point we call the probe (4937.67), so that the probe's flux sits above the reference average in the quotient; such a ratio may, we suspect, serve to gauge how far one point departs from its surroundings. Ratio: 1.00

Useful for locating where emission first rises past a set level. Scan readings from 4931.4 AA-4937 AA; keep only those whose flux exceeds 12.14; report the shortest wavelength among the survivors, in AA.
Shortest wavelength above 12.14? 4933.12 AA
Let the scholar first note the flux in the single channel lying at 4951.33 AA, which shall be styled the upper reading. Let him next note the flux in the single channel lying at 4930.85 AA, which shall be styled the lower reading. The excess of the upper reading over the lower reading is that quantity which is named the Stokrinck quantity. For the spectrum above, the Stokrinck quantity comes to -0.15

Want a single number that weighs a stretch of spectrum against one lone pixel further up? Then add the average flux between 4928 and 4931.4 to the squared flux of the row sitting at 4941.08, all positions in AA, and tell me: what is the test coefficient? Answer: 161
